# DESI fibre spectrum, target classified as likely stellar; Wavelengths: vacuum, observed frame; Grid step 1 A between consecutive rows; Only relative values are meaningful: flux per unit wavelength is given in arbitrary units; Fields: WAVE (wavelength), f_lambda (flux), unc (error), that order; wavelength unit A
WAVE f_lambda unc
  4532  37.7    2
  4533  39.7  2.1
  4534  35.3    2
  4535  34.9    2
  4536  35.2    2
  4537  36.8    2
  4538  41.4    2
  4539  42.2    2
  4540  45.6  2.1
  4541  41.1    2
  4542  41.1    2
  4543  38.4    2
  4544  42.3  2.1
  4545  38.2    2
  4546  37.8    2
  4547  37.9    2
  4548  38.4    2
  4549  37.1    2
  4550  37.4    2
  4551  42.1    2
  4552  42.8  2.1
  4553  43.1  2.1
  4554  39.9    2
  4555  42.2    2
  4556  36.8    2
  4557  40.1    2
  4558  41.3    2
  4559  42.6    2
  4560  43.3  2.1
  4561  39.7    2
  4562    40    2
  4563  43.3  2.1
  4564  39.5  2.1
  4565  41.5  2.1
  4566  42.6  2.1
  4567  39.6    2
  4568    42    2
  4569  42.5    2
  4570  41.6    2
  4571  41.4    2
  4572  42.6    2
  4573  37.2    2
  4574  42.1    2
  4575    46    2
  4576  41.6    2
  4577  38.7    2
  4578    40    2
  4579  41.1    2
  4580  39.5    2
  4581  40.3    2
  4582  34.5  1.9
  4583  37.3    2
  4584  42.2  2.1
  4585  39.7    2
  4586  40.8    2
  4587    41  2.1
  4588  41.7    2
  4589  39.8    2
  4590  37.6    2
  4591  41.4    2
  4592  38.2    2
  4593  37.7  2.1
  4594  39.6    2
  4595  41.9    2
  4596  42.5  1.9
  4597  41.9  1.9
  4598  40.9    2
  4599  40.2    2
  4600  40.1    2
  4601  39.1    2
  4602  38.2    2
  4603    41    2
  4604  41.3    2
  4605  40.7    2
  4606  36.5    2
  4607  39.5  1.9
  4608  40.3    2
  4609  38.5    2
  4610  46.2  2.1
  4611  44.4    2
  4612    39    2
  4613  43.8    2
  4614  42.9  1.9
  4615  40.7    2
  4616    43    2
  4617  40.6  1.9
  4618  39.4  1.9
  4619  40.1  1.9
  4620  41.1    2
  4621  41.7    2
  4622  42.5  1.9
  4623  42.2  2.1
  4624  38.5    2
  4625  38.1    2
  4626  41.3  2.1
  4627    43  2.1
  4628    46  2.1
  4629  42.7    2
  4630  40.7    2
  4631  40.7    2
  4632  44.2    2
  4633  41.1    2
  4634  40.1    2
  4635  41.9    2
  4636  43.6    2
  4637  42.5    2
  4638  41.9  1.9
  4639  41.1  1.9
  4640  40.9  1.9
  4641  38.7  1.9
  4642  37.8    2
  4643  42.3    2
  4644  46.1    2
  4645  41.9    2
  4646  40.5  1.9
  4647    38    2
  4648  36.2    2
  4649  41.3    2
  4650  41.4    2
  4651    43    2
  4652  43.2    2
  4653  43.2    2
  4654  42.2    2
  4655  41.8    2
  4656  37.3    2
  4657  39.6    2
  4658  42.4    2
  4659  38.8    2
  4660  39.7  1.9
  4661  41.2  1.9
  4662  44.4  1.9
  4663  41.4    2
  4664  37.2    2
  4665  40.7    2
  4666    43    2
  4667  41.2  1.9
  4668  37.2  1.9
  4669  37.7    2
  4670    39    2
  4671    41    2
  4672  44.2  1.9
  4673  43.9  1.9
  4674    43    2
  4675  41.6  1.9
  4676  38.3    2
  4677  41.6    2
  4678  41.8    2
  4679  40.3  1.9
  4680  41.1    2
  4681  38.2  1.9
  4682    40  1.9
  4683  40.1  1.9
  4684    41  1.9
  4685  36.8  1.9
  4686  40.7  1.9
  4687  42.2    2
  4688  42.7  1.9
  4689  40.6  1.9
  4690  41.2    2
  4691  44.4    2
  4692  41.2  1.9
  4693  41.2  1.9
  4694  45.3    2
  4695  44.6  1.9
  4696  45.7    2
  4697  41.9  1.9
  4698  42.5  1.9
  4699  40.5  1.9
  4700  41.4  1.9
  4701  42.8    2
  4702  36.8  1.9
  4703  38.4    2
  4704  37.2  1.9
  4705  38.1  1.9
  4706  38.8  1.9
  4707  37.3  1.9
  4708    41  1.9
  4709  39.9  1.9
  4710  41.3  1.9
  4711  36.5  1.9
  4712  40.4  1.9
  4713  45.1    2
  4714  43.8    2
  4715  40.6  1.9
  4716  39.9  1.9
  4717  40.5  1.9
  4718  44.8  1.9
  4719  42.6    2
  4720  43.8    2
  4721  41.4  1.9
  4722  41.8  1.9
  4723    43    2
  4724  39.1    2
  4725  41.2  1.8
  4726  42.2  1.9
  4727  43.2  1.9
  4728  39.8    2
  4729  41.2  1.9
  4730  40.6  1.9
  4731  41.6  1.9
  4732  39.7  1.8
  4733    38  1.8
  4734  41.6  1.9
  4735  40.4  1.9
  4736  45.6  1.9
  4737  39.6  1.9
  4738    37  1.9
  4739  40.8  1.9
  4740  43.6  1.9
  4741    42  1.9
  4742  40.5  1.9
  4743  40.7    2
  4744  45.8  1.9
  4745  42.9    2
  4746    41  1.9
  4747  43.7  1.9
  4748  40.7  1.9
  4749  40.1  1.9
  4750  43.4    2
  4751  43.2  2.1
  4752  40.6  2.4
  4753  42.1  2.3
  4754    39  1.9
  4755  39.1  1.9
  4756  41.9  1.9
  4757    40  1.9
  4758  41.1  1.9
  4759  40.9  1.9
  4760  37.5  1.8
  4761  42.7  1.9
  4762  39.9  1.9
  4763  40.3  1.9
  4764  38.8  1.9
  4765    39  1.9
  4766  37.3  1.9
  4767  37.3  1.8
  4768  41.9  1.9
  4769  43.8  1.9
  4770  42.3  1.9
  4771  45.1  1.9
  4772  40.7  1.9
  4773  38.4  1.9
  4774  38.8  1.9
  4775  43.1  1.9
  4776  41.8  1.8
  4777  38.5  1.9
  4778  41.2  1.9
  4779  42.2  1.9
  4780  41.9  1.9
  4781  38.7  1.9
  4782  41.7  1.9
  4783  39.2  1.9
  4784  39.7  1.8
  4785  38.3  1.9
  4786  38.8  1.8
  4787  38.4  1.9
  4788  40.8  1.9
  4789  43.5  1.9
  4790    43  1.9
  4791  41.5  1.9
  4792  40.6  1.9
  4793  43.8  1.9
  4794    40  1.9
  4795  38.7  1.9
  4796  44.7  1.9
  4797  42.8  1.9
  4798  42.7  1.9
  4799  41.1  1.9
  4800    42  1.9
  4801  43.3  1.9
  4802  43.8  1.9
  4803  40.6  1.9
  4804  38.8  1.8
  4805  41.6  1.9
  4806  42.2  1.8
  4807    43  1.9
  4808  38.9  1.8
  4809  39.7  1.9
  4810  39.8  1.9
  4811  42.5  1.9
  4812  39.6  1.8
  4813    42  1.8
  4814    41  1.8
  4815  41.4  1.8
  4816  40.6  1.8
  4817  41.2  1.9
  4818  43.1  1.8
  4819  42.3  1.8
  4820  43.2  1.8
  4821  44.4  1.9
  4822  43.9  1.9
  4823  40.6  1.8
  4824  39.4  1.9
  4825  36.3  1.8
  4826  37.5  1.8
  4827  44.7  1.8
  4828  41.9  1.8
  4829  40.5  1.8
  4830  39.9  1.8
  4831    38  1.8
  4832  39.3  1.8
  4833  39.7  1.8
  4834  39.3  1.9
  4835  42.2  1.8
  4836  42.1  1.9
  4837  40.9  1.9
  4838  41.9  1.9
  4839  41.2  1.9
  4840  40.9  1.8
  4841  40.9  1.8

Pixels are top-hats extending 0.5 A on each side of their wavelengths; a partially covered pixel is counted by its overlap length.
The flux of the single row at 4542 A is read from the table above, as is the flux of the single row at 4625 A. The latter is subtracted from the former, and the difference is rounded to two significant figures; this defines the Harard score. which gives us 3.0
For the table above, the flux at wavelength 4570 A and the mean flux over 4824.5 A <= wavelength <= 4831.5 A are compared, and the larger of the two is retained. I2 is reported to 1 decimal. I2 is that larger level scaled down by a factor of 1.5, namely 27.7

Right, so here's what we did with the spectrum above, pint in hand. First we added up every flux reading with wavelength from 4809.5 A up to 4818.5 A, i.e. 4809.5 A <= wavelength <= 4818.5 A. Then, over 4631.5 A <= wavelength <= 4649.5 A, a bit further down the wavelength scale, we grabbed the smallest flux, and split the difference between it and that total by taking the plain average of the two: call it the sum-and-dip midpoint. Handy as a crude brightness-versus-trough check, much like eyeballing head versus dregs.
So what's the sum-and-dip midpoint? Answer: 204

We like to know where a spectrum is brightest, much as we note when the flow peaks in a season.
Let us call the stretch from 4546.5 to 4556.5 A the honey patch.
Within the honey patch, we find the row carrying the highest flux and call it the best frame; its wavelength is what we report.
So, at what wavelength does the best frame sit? 4553 A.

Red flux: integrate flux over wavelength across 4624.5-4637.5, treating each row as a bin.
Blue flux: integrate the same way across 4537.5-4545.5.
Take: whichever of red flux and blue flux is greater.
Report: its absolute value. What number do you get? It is 546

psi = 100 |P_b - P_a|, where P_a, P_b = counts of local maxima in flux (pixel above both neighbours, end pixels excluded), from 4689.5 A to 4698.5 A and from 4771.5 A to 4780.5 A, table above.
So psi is 100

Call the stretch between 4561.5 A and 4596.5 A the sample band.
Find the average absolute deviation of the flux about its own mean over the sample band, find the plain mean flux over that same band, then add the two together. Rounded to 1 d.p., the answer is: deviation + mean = 42.2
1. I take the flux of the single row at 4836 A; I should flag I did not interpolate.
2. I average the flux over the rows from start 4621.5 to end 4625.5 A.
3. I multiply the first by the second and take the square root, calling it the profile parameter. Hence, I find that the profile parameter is 41.2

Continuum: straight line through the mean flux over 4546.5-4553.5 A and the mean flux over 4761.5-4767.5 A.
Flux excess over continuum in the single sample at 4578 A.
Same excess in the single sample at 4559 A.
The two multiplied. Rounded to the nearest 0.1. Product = 0.9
